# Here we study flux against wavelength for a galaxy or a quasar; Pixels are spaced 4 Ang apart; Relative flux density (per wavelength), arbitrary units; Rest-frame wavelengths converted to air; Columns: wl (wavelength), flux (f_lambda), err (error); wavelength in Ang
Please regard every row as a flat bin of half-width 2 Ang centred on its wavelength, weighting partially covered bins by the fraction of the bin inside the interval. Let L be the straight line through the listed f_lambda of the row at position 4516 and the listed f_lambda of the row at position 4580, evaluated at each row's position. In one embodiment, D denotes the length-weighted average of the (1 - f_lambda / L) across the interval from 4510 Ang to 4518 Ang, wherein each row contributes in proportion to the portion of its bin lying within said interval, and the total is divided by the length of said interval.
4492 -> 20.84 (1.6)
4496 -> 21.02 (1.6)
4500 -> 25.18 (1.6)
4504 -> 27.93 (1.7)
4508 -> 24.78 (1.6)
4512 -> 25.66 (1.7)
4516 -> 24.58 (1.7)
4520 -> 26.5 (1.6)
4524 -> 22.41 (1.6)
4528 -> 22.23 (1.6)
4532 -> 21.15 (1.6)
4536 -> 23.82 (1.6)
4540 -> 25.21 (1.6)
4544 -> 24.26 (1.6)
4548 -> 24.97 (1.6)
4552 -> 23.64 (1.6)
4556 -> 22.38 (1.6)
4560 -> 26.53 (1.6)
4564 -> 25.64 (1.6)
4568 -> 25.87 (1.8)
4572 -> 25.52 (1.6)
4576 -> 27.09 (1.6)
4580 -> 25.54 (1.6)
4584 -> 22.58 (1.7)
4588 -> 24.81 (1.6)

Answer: -0.02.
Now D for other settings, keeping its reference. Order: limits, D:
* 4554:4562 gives 0.03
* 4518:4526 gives 0.01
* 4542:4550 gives 0.02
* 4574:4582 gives -0.03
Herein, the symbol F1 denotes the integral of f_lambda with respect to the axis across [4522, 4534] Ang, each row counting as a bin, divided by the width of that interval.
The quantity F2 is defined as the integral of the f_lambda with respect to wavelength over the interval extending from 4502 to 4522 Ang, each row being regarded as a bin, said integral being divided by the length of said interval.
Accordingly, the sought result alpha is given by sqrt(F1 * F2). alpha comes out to 23.83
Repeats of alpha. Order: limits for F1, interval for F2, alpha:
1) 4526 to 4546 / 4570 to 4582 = 24.65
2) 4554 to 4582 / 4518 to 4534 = 24.26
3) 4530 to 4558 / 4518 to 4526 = 24.04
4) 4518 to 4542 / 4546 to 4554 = 23.93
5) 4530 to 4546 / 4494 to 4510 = 24.16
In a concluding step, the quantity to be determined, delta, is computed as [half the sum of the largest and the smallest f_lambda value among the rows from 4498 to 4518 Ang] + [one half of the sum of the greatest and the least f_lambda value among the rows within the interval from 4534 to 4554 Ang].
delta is 50.7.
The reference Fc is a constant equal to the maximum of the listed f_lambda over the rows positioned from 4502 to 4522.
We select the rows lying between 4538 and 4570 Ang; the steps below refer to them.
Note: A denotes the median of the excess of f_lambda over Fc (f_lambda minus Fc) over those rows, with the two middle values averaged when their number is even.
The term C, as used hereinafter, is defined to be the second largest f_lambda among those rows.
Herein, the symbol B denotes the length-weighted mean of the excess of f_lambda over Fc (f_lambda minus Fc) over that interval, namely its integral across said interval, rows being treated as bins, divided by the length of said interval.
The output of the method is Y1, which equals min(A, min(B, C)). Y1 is -3.12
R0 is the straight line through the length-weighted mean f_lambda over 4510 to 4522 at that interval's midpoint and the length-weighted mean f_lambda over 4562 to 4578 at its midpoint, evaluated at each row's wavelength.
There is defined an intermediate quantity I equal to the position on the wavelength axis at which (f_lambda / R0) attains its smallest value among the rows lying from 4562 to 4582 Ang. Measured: 4580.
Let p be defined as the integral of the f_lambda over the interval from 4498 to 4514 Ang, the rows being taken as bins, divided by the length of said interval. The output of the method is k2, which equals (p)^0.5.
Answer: 5.09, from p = 25.9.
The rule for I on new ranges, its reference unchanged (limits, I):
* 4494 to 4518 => 4496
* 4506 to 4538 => 4532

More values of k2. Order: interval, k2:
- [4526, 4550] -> 4.86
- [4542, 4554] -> 4.93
